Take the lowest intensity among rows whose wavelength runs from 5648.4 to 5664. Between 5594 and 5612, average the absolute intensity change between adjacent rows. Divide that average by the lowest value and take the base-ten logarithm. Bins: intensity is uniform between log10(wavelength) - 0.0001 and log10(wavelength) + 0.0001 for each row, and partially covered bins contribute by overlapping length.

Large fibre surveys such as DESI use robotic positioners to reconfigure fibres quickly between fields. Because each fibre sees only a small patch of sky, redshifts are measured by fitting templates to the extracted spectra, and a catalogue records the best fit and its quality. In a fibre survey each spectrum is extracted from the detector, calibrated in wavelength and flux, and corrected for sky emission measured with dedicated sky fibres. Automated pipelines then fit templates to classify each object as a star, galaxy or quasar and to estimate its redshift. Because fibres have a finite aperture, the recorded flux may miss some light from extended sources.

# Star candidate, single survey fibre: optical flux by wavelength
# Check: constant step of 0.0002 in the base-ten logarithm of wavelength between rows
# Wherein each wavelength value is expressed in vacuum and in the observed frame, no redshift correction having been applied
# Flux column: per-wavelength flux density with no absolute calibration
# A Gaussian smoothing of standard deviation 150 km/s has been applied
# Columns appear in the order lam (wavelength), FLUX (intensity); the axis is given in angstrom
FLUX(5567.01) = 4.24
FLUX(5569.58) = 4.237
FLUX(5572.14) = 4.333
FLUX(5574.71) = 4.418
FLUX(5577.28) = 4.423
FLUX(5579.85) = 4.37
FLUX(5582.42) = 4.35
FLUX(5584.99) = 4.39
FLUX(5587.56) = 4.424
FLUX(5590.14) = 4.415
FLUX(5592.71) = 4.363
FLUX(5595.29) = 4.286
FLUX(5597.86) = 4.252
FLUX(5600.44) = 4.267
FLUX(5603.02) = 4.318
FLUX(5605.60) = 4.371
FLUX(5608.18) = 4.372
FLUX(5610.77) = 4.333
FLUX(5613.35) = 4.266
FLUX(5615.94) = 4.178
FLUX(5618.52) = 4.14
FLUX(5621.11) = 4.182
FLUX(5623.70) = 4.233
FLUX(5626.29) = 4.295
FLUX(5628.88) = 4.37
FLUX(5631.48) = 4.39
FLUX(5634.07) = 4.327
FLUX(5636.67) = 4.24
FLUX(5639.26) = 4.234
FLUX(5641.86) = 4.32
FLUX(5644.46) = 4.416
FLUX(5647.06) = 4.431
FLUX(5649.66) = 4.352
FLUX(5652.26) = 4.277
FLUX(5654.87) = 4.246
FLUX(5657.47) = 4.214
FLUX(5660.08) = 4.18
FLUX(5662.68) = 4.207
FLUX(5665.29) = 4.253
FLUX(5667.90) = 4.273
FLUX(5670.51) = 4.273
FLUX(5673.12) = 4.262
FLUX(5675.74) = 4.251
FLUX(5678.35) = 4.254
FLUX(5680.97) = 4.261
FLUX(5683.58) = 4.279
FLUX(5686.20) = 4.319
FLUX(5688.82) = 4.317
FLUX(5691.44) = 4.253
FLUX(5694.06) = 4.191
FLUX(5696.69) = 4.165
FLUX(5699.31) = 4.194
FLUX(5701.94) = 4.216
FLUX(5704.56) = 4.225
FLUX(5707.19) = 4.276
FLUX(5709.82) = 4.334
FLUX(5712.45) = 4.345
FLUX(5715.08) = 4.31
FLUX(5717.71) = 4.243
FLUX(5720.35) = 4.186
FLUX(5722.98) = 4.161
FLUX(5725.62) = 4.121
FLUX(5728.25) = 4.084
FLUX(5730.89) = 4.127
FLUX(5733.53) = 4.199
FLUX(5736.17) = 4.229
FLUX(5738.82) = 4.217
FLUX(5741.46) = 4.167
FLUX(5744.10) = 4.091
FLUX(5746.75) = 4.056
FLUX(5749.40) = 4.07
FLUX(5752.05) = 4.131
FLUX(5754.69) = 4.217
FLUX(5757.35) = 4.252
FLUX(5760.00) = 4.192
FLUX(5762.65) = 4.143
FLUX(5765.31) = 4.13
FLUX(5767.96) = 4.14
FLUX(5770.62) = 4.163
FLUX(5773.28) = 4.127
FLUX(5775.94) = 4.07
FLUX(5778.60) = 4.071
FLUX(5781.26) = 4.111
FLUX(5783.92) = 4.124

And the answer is -2.11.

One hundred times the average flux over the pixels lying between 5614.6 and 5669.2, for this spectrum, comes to 427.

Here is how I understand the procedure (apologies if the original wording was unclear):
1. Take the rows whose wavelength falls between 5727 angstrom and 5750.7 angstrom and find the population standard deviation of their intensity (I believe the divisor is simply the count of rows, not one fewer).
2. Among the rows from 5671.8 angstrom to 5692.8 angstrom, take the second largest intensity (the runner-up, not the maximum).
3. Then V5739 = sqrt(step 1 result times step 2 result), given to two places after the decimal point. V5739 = 0.52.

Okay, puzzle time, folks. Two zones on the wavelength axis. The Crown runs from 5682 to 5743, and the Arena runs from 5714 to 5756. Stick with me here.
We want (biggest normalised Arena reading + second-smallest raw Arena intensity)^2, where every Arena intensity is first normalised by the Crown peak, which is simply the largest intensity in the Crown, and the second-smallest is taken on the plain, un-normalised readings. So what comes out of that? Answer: 25.6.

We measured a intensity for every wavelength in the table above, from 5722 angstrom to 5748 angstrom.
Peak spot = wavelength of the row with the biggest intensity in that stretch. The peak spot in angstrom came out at 5736.17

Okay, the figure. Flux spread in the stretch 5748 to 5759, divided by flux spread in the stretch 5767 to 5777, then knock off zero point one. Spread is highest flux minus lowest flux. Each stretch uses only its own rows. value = 1.9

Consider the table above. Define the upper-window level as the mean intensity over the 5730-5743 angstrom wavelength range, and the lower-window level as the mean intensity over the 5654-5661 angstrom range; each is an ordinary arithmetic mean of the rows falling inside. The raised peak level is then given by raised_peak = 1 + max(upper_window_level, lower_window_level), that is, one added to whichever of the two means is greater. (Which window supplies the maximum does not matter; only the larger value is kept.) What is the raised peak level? 5.21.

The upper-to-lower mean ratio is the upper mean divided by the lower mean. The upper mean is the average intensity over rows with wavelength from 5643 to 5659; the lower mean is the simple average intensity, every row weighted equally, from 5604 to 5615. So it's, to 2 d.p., 1.00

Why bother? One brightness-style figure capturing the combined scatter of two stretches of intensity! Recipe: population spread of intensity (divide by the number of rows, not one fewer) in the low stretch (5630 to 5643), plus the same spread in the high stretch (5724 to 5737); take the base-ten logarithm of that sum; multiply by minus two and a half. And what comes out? 2.38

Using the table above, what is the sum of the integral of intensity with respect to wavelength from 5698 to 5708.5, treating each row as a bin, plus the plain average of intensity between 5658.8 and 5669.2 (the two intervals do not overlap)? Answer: 48.6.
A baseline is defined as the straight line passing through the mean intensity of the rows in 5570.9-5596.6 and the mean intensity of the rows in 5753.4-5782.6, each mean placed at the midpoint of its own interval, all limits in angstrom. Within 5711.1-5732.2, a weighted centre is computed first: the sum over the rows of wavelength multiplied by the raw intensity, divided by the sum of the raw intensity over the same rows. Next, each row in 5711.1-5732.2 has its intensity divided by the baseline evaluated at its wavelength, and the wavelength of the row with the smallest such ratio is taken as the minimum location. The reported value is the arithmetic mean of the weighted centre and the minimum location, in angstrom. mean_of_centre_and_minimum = 5724.9 angstrom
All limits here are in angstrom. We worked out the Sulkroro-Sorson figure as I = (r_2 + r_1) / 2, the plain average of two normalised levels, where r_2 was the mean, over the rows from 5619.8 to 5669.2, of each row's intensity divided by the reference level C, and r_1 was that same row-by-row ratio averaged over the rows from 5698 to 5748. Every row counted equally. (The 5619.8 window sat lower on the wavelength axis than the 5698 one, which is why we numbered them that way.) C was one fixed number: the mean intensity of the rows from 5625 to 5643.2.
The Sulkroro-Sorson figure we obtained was 0.984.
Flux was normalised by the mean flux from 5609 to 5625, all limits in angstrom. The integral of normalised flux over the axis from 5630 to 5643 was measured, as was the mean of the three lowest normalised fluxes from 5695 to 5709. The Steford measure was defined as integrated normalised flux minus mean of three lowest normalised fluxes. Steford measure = 12.2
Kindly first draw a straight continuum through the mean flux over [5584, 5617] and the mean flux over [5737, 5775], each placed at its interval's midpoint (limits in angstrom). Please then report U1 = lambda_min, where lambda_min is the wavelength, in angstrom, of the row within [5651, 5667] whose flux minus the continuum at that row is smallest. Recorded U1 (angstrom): 5660.08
